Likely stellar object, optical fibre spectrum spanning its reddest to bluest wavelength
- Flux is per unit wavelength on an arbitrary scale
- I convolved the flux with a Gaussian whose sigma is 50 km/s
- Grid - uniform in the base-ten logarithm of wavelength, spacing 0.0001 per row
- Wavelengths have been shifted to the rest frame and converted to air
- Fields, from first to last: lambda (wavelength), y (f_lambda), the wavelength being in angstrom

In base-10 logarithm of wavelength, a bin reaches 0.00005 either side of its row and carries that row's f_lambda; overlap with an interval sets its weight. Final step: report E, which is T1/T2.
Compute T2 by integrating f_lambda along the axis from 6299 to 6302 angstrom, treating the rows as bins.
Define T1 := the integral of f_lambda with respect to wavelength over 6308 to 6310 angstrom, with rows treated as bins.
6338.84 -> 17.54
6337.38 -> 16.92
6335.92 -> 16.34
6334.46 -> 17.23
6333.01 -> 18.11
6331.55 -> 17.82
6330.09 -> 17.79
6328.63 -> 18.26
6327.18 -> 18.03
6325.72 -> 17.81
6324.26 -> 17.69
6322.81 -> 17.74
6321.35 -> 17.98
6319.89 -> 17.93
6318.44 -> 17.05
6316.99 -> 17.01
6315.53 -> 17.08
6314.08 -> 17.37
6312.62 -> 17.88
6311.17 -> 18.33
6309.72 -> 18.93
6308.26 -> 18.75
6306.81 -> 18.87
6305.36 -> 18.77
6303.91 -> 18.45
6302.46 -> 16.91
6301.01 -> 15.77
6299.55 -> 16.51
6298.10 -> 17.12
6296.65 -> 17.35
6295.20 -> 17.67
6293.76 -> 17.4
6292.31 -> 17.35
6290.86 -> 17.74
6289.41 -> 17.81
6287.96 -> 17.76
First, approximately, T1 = 37.5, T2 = 48.4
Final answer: 0.78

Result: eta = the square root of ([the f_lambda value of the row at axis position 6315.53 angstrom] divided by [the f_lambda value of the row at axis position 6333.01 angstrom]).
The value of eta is 0.97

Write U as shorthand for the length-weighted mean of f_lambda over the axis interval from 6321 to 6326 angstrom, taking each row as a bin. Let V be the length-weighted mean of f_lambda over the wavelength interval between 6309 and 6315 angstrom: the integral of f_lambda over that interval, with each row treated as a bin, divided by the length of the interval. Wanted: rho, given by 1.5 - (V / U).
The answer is 0.482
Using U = 17.8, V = 18.1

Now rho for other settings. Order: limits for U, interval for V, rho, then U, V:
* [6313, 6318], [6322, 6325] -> 0.469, 17.2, 17.7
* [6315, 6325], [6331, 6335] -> 0.485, 17.5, 17.8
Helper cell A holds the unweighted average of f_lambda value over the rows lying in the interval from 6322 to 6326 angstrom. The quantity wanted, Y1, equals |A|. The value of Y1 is 17.7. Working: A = 17.7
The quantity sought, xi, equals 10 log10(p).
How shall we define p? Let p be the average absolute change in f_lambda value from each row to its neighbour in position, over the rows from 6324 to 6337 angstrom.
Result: -4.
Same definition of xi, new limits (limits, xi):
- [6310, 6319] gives -6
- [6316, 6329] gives -6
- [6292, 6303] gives -3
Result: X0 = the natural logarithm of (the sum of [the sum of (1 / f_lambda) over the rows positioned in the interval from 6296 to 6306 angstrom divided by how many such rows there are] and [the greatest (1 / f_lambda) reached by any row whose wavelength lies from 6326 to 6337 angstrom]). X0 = -2.13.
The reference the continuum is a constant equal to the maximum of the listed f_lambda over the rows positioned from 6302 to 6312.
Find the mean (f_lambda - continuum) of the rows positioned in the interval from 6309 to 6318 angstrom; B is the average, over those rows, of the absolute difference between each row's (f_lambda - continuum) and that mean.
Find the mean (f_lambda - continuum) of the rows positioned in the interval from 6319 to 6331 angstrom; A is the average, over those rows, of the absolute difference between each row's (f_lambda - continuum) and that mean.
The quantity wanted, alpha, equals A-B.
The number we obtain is -0.5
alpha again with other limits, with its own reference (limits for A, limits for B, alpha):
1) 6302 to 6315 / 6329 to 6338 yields 0.0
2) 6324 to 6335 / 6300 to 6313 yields -0.6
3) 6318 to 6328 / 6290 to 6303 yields -0.2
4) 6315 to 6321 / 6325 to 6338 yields -0.2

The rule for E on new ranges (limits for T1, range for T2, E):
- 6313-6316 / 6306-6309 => 0.92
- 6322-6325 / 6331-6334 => 0.99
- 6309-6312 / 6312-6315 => 1.06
